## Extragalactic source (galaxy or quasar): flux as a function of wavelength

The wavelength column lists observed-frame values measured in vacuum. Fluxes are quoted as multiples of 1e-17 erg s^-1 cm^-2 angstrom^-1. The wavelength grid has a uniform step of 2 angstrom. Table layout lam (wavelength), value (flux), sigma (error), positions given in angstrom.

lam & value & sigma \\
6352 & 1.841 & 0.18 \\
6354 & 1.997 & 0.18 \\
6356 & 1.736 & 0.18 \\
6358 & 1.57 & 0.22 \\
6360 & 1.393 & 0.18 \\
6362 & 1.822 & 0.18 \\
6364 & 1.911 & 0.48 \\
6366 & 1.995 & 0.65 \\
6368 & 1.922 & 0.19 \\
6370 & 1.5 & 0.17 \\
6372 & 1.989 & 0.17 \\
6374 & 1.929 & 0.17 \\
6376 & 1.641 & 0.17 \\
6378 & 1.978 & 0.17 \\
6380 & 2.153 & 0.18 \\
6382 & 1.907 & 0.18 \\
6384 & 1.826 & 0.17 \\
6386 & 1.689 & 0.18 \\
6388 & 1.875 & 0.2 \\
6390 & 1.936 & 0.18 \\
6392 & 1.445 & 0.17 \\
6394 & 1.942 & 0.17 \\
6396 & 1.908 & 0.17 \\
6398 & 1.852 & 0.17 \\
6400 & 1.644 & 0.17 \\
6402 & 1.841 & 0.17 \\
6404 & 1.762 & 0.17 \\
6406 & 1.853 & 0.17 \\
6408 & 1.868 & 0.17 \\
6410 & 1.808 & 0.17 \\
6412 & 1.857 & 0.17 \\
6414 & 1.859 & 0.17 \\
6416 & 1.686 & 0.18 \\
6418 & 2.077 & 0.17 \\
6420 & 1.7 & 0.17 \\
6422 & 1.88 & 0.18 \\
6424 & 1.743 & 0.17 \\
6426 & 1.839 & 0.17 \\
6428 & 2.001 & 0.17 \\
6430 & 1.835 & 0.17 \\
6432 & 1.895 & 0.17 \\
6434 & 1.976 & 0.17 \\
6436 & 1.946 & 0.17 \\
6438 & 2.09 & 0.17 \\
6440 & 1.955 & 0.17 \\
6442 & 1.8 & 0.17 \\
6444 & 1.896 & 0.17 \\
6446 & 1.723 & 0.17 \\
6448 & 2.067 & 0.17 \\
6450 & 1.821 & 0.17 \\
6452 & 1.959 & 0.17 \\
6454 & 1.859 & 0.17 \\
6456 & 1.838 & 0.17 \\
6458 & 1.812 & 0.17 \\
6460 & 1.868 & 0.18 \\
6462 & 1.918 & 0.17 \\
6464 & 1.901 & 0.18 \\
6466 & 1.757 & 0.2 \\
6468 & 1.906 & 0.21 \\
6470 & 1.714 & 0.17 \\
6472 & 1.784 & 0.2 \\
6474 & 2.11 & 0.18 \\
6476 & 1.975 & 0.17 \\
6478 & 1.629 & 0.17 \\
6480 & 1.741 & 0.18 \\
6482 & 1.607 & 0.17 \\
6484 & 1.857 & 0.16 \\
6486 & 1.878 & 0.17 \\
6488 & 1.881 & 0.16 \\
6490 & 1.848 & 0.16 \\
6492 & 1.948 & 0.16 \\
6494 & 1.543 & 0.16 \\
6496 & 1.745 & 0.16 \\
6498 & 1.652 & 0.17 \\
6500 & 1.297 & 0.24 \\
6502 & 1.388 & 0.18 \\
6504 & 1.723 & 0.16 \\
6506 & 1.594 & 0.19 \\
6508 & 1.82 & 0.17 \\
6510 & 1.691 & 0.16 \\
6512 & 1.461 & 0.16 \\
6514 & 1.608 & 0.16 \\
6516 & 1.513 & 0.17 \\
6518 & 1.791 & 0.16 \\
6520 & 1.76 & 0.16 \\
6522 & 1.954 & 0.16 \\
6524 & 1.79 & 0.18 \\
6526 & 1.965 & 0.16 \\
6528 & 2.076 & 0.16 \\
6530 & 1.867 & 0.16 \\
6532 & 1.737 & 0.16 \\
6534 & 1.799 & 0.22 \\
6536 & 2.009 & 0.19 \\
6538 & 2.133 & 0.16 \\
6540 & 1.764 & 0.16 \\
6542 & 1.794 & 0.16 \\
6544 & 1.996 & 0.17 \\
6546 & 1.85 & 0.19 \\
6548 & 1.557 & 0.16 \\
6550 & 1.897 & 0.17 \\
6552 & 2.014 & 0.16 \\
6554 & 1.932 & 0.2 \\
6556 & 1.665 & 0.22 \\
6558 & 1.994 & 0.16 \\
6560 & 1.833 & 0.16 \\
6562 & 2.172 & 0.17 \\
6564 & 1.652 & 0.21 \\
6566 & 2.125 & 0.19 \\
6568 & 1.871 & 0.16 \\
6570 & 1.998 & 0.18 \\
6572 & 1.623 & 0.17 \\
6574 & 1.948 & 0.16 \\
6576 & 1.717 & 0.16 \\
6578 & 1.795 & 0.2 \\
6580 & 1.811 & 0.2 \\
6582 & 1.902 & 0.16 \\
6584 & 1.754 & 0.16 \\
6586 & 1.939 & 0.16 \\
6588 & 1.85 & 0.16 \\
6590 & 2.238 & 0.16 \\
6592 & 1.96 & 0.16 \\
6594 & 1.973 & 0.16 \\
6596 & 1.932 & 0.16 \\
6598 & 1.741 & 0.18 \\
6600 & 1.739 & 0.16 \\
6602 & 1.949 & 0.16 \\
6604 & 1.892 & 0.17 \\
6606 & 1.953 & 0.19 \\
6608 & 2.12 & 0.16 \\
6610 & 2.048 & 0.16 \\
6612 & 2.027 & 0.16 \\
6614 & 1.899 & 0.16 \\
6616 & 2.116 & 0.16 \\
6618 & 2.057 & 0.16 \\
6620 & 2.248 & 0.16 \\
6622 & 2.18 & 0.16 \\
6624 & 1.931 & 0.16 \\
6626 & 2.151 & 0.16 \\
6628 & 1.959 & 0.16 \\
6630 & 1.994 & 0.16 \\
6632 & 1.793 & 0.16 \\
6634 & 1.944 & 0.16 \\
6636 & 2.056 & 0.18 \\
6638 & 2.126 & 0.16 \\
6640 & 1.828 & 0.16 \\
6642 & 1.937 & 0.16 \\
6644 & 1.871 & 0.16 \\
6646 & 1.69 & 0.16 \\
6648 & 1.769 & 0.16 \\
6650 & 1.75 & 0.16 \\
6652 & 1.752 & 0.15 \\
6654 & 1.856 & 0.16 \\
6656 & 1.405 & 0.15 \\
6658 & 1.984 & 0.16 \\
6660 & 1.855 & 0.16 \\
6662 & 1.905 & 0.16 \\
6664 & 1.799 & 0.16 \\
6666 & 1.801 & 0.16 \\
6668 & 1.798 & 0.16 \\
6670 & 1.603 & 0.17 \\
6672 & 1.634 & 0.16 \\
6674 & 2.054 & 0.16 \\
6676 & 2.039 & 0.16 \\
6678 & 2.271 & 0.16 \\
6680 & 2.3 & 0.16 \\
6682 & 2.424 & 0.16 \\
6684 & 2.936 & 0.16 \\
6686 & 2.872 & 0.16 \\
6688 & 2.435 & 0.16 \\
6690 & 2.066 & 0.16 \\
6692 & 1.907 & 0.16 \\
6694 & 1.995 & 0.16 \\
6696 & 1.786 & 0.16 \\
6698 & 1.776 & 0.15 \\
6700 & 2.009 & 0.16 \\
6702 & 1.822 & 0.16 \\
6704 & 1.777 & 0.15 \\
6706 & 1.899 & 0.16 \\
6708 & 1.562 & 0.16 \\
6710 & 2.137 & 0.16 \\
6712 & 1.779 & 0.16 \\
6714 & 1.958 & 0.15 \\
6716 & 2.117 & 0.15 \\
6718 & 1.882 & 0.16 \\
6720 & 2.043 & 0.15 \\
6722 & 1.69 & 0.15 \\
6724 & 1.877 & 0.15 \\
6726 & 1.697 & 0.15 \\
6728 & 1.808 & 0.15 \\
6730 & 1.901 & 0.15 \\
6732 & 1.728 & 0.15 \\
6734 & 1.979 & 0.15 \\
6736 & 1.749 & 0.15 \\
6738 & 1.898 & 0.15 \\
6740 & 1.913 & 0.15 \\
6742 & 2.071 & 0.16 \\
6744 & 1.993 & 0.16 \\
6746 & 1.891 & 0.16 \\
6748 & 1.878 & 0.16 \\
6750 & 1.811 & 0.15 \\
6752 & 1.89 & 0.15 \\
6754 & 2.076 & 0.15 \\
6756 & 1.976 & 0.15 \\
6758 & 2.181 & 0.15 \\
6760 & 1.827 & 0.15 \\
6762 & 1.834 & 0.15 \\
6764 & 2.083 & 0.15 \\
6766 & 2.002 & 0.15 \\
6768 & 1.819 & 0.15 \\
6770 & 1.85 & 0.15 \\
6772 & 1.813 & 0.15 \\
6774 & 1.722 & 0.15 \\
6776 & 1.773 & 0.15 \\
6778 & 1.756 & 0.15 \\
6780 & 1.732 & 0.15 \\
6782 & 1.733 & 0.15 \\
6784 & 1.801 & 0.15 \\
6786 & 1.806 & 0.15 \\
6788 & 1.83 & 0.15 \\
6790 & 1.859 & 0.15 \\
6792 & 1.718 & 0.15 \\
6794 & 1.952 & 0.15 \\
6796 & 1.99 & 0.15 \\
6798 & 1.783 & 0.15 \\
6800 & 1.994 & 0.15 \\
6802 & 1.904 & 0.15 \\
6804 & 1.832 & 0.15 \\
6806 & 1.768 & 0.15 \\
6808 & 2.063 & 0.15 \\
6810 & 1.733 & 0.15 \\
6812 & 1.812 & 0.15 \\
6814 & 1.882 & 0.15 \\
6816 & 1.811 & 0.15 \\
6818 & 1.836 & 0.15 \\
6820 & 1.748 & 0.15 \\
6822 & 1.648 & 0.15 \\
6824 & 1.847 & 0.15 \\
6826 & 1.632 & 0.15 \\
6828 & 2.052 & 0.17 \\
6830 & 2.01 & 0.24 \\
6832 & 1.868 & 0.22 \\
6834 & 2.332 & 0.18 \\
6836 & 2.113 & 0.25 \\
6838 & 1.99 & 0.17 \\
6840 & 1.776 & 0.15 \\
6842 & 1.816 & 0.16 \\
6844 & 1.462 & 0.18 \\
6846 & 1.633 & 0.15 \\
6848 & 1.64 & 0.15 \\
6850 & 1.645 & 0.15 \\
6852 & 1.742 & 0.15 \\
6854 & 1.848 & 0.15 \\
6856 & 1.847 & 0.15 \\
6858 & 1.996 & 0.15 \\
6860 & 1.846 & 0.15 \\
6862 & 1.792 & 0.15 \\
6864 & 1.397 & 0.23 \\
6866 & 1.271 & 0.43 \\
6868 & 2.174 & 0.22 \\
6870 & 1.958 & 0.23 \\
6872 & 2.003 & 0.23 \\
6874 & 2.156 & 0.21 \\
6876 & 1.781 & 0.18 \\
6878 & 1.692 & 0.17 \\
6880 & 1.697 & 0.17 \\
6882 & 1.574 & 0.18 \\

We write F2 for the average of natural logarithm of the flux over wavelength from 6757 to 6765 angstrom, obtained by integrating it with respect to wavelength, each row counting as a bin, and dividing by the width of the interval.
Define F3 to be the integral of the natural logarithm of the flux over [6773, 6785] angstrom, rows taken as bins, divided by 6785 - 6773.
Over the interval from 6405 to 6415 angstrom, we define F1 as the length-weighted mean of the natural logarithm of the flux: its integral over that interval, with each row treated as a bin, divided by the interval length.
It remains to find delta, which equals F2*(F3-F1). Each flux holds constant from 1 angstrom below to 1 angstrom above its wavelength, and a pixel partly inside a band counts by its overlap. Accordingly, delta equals -0.036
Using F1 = 0.61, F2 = 0.681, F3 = 0.56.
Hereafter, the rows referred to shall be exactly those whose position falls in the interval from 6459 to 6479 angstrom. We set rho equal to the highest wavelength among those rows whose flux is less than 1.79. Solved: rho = 6478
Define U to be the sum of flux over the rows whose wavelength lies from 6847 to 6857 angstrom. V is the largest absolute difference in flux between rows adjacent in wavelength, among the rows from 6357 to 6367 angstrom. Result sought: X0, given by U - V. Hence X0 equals 8.3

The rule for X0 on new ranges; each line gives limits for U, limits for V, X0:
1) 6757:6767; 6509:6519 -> 9.6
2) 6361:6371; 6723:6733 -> 9.0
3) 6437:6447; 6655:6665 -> 8.9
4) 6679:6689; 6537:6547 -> 12.6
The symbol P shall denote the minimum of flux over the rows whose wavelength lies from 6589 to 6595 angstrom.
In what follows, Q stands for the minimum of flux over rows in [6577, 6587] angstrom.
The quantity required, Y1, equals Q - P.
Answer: -0.21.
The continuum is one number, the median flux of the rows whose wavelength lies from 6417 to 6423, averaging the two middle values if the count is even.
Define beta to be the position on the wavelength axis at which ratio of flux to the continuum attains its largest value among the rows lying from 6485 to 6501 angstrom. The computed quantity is 6492 angstrom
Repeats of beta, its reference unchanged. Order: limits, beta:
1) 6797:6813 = 6808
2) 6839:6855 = 6854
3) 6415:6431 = 6418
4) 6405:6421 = 6418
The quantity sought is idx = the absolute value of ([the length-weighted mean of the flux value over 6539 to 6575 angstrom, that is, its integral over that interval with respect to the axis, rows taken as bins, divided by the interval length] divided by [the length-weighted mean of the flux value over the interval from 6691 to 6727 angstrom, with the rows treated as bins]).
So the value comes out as 1.00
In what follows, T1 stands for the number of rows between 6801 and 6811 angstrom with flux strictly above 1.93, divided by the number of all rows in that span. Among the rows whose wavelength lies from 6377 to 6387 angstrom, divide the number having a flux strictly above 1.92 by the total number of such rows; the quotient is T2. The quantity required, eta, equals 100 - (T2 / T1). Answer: 98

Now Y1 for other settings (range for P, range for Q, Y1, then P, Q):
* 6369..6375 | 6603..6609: 0.39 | 1.5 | 1.892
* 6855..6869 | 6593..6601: 0.47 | 1.271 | 1.739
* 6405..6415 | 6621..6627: 0.12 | 1.808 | 1.931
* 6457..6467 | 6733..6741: -0.01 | 1.757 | 1.749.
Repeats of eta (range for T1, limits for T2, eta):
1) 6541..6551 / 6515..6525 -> 99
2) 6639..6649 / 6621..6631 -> 95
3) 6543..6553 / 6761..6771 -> 99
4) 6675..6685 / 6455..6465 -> 100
